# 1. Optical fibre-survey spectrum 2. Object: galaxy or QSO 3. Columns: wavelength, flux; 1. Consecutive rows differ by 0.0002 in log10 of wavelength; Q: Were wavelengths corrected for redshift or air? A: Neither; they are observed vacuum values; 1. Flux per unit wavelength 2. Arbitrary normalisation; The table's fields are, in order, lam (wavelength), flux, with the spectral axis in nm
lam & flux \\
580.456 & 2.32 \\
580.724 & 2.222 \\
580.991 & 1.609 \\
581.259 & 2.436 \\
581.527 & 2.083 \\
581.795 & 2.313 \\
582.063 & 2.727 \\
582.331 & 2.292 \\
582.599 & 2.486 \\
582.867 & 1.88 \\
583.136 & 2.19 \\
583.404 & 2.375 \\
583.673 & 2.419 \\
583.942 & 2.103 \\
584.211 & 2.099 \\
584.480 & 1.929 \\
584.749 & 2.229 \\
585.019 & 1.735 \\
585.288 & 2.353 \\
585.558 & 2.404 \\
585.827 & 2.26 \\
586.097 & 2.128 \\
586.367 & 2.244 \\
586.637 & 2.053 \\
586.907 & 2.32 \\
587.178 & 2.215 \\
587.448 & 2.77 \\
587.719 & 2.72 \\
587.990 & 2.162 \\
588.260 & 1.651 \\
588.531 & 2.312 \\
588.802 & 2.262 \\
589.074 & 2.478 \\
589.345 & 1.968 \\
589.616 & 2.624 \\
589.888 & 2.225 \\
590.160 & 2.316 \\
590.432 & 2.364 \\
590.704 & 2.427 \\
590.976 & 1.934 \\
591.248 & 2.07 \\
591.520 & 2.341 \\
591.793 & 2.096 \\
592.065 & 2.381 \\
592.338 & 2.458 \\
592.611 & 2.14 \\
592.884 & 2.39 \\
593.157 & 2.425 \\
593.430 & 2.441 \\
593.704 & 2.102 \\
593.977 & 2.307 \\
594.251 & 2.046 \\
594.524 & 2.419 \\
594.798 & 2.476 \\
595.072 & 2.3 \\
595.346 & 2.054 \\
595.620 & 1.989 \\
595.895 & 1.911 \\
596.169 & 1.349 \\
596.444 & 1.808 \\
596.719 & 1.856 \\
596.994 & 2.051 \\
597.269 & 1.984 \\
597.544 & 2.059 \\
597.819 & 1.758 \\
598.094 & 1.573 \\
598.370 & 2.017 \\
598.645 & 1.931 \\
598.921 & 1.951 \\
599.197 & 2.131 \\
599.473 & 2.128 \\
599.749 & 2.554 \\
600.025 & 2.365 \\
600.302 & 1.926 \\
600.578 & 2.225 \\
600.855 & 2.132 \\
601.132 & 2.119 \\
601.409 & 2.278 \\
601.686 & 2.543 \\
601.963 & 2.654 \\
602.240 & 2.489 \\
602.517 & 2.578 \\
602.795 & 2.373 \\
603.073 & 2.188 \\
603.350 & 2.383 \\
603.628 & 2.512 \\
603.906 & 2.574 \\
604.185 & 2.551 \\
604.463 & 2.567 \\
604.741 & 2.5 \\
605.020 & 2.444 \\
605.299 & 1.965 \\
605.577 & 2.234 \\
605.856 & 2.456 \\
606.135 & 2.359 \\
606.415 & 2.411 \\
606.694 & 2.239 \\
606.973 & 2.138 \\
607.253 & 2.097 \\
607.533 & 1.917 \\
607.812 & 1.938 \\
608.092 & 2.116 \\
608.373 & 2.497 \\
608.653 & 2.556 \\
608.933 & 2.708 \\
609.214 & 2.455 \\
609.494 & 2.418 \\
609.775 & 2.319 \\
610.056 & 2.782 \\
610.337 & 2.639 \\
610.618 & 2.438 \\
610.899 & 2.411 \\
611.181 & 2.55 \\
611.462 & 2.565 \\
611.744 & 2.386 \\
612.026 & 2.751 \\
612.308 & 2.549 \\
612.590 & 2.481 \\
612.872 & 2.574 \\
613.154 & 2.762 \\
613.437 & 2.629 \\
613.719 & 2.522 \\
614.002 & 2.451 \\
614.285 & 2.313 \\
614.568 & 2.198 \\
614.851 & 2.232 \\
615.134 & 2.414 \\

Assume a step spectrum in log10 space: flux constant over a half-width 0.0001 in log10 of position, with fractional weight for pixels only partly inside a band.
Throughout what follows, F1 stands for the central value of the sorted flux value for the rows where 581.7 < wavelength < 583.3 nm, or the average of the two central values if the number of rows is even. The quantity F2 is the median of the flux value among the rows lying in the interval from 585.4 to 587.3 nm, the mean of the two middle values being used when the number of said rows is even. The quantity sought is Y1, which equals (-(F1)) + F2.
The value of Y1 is -0.06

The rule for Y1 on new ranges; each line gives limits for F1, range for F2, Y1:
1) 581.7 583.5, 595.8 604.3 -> -0.18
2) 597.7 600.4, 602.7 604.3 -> 0.46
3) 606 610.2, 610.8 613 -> 0.19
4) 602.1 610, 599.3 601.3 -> -0.28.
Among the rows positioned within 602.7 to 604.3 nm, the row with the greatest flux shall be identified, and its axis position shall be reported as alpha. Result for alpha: 603.906 nm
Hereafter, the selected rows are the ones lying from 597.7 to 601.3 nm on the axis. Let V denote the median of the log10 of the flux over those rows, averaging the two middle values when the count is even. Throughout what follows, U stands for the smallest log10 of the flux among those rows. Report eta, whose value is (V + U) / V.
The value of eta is 1.6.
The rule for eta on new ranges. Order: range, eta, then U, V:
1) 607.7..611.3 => 1.7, 0.29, 0.39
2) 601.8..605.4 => 1.7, 0.29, 0.40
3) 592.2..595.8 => 1.8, 0.30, 0.36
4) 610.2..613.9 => 1.9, 0.38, 0.41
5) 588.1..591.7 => 1.6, 0.22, 0.36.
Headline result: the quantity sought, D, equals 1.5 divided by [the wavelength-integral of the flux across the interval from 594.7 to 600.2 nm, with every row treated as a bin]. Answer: 0.14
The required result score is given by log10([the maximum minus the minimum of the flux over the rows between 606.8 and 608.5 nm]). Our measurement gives -0.24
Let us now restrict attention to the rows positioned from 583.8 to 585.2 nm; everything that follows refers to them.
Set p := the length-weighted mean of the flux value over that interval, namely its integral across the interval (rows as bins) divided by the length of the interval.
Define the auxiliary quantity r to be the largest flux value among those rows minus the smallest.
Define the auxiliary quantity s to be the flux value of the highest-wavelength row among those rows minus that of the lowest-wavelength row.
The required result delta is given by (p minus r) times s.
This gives -0.6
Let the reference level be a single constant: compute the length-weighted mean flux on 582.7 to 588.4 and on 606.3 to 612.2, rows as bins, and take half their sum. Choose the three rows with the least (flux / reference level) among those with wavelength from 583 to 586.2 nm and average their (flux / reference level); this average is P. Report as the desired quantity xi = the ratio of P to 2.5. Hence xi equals 0.334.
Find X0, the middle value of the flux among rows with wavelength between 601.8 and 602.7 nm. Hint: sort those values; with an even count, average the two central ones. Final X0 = 2.58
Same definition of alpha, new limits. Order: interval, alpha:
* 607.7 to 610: 608.933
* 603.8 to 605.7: 603.906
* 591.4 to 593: 592.338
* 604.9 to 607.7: 605.856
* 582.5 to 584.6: 582.599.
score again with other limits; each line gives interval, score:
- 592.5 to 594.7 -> -0.40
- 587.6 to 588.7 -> 0.03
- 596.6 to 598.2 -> -0.31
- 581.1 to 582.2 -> -0.19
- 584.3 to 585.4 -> -0.21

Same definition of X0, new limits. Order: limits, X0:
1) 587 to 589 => 2.26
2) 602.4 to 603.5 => 2.38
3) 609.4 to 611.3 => 2.44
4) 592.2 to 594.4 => 2.35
